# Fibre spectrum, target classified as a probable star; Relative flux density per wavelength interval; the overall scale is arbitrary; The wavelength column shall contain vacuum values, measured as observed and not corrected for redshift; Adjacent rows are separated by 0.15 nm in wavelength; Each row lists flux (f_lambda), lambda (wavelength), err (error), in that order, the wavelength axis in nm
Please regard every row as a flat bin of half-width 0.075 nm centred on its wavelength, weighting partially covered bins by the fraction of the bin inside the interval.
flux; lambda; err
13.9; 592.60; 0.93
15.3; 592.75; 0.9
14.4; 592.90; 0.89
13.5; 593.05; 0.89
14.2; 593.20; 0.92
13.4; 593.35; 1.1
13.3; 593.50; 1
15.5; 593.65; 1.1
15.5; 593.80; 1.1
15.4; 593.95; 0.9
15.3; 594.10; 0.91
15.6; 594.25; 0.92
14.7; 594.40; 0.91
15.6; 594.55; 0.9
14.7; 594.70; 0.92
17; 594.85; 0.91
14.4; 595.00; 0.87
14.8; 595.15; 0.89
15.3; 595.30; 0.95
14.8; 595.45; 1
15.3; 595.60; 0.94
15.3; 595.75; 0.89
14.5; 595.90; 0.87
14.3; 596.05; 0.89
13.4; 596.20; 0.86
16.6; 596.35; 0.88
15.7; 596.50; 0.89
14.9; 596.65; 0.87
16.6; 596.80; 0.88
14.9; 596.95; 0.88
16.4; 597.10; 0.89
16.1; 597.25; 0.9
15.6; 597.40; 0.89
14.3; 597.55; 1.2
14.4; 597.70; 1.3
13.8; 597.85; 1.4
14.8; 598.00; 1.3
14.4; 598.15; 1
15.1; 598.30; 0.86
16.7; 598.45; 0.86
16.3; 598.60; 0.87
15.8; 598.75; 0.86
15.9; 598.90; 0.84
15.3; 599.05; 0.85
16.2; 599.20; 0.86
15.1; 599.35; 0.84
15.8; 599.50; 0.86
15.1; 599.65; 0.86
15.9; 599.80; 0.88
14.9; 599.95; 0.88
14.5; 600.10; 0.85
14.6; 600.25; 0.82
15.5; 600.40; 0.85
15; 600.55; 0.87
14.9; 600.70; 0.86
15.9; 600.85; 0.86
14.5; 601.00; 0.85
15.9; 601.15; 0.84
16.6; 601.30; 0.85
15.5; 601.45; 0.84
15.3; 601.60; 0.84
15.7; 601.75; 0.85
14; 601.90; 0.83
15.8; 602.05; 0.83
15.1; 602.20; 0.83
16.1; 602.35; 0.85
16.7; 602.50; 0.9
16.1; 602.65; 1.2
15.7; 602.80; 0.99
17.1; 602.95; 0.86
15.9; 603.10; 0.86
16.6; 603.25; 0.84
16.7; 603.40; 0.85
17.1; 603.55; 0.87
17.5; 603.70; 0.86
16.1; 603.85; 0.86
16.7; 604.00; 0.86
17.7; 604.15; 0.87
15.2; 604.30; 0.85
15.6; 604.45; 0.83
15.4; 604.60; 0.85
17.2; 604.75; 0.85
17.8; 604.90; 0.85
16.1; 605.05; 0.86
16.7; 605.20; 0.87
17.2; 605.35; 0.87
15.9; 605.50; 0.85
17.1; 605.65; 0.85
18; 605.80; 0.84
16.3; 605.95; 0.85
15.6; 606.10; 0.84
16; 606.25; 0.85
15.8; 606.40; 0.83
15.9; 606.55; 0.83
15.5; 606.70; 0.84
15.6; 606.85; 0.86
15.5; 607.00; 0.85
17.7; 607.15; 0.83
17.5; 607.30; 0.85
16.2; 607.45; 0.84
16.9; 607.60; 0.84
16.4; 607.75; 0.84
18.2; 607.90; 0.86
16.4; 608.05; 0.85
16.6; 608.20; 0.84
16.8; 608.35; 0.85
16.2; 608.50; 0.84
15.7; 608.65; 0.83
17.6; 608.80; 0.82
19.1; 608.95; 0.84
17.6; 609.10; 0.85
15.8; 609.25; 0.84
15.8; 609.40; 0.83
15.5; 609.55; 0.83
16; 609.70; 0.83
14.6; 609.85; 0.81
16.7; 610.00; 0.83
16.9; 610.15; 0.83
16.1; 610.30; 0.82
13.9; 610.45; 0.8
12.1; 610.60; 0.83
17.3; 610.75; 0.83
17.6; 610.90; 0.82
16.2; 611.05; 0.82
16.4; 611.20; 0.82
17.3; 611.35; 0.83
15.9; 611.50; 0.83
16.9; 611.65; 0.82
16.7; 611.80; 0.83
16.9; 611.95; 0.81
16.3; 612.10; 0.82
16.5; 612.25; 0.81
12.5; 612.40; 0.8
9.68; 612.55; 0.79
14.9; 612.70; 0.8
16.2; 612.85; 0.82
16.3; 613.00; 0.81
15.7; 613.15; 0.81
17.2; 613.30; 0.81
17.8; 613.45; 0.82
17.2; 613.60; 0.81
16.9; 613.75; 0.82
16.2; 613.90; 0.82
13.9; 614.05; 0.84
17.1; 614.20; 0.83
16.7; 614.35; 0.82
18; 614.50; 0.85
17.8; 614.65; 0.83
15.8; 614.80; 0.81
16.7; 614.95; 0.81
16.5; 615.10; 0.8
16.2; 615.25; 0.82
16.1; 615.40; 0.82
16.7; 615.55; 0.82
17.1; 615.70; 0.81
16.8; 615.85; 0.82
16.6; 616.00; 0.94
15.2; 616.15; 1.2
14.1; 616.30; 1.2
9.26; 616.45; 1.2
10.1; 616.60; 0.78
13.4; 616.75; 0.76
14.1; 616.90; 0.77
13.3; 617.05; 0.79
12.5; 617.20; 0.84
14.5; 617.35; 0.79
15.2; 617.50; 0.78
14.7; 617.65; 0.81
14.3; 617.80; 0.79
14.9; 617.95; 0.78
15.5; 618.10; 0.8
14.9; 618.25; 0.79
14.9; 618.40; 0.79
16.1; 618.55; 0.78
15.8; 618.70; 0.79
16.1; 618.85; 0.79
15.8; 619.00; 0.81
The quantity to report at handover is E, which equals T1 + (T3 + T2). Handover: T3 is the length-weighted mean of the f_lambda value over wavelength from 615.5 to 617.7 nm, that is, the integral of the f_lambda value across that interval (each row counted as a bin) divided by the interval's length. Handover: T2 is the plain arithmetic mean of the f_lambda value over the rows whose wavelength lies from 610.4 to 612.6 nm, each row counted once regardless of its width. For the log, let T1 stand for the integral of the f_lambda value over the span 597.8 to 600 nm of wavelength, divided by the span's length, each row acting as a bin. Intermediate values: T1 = 15.43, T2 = 15.5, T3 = 14.2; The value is 45.1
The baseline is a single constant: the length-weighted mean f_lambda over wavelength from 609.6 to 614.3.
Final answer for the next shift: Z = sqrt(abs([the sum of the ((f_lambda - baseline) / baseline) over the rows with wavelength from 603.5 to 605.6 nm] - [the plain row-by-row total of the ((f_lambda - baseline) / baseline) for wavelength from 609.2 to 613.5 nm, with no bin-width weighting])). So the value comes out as 0.9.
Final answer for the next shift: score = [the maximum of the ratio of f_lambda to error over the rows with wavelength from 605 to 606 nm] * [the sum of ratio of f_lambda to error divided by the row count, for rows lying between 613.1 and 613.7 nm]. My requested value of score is 448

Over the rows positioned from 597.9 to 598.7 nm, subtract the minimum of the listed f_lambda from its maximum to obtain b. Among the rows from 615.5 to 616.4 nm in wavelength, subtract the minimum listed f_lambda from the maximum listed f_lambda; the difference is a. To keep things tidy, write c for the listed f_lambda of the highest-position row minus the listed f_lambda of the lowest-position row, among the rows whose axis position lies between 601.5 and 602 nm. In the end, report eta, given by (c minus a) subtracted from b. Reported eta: 6.6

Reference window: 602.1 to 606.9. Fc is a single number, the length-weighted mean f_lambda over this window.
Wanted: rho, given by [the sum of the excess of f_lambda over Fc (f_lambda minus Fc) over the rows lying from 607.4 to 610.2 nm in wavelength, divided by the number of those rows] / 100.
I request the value 0.0020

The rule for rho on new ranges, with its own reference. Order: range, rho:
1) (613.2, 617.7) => -0.0092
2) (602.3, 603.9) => 0.0013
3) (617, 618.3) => -0.0195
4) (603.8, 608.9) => 0.0013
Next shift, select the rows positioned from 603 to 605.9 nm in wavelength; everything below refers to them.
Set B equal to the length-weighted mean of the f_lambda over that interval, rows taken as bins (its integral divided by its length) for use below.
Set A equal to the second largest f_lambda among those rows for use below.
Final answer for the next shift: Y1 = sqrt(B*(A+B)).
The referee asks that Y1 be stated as 24.0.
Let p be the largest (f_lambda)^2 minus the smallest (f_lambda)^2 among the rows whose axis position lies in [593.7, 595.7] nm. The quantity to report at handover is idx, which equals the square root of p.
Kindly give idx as 9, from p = 82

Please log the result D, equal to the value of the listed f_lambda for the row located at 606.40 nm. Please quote 15.8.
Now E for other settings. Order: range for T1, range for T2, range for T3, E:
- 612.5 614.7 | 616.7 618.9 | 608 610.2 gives 47.3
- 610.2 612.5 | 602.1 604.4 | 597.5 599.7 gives 47.5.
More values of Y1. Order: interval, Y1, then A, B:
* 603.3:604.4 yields 23.9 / 17.5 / 16.7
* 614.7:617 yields 21.8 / 16.8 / 15.0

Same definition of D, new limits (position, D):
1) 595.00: 14.4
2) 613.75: 16.9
